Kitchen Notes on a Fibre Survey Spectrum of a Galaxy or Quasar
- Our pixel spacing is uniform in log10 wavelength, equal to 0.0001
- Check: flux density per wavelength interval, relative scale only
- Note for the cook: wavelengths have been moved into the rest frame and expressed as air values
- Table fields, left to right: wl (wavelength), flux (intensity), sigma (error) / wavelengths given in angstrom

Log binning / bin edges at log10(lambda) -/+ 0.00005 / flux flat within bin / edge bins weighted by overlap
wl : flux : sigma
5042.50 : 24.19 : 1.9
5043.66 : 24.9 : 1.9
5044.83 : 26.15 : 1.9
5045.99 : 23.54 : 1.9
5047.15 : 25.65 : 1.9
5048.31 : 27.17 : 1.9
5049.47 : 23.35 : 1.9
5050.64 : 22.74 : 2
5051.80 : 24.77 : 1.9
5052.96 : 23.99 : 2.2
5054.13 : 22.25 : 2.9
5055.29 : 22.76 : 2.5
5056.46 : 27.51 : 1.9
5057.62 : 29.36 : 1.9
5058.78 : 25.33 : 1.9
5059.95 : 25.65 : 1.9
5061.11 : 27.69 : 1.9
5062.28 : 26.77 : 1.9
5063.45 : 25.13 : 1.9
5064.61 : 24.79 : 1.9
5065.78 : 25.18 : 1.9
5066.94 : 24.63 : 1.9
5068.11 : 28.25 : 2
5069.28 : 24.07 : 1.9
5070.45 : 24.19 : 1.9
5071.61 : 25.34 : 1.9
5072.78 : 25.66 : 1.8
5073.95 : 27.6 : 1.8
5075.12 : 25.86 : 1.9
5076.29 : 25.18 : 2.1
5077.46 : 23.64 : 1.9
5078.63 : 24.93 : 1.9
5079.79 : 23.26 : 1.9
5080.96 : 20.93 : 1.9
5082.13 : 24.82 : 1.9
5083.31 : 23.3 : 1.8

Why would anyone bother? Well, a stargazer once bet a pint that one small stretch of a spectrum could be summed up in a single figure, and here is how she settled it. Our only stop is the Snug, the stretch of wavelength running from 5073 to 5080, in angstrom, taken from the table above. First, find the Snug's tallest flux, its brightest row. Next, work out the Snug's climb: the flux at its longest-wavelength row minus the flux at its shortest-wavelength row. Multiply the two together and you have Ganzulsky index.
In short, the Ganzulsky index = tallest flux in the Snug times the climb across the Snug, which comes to -120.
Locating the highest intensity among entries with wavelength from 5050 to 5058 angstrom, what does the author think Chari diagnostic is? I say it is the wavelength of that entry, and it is 5057.62 angstrom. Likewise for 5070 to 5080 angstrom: 5073.95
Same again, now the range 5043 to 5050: 5048.31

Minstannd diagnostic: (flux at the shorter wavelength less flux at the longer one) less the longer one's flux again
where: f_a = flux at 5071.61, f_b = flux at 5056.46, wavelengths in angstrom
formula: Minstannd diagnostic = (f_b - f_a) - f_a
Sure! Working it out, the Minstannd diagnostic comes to -23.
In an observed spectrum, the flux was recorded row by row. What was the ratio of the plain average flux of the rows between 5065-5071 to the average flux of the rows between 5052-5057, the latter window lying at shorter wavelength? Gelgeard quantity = 1.05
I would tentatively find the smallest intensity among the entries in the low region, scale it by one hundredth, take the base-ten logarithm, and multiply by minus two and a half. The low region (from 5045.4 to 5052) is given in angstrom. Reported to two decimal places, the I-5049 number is 1.61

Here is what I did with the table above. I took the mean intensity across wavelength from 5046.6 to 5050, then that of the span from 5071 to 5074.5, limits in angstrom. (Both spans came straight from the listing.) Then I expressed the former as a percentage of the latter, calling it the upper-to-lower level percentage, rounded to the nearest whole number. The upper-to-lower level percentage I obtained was 97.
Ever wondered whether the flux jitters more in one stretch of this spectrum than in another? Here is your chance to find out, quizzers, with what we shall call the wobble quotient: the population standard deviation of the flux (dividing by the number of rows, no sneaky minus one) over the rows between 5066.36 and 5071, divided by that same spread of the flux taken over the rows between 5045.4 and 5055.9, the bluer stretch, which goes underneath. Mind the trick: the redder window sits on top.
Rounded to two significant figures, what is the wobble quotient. 1.2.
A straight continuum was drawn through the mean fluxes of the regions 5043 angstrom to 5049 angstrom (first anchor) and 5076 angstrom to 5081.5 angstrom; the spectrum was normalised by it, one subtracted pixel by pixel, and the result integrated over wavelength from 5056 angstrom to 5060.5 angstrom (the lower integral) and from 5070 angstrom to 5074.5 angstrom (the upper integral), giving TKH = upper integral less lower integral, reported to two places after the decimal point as -0.07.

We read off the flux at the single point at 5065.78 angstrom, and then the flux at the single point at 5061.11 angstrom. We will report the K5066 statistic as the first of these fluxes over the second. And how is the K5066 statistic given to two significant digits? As 0.91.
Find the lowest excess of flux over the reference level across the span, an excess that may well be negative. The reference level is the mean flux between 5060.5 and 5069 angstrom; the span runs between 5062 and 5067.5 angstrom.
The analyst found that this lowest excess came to -1.4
